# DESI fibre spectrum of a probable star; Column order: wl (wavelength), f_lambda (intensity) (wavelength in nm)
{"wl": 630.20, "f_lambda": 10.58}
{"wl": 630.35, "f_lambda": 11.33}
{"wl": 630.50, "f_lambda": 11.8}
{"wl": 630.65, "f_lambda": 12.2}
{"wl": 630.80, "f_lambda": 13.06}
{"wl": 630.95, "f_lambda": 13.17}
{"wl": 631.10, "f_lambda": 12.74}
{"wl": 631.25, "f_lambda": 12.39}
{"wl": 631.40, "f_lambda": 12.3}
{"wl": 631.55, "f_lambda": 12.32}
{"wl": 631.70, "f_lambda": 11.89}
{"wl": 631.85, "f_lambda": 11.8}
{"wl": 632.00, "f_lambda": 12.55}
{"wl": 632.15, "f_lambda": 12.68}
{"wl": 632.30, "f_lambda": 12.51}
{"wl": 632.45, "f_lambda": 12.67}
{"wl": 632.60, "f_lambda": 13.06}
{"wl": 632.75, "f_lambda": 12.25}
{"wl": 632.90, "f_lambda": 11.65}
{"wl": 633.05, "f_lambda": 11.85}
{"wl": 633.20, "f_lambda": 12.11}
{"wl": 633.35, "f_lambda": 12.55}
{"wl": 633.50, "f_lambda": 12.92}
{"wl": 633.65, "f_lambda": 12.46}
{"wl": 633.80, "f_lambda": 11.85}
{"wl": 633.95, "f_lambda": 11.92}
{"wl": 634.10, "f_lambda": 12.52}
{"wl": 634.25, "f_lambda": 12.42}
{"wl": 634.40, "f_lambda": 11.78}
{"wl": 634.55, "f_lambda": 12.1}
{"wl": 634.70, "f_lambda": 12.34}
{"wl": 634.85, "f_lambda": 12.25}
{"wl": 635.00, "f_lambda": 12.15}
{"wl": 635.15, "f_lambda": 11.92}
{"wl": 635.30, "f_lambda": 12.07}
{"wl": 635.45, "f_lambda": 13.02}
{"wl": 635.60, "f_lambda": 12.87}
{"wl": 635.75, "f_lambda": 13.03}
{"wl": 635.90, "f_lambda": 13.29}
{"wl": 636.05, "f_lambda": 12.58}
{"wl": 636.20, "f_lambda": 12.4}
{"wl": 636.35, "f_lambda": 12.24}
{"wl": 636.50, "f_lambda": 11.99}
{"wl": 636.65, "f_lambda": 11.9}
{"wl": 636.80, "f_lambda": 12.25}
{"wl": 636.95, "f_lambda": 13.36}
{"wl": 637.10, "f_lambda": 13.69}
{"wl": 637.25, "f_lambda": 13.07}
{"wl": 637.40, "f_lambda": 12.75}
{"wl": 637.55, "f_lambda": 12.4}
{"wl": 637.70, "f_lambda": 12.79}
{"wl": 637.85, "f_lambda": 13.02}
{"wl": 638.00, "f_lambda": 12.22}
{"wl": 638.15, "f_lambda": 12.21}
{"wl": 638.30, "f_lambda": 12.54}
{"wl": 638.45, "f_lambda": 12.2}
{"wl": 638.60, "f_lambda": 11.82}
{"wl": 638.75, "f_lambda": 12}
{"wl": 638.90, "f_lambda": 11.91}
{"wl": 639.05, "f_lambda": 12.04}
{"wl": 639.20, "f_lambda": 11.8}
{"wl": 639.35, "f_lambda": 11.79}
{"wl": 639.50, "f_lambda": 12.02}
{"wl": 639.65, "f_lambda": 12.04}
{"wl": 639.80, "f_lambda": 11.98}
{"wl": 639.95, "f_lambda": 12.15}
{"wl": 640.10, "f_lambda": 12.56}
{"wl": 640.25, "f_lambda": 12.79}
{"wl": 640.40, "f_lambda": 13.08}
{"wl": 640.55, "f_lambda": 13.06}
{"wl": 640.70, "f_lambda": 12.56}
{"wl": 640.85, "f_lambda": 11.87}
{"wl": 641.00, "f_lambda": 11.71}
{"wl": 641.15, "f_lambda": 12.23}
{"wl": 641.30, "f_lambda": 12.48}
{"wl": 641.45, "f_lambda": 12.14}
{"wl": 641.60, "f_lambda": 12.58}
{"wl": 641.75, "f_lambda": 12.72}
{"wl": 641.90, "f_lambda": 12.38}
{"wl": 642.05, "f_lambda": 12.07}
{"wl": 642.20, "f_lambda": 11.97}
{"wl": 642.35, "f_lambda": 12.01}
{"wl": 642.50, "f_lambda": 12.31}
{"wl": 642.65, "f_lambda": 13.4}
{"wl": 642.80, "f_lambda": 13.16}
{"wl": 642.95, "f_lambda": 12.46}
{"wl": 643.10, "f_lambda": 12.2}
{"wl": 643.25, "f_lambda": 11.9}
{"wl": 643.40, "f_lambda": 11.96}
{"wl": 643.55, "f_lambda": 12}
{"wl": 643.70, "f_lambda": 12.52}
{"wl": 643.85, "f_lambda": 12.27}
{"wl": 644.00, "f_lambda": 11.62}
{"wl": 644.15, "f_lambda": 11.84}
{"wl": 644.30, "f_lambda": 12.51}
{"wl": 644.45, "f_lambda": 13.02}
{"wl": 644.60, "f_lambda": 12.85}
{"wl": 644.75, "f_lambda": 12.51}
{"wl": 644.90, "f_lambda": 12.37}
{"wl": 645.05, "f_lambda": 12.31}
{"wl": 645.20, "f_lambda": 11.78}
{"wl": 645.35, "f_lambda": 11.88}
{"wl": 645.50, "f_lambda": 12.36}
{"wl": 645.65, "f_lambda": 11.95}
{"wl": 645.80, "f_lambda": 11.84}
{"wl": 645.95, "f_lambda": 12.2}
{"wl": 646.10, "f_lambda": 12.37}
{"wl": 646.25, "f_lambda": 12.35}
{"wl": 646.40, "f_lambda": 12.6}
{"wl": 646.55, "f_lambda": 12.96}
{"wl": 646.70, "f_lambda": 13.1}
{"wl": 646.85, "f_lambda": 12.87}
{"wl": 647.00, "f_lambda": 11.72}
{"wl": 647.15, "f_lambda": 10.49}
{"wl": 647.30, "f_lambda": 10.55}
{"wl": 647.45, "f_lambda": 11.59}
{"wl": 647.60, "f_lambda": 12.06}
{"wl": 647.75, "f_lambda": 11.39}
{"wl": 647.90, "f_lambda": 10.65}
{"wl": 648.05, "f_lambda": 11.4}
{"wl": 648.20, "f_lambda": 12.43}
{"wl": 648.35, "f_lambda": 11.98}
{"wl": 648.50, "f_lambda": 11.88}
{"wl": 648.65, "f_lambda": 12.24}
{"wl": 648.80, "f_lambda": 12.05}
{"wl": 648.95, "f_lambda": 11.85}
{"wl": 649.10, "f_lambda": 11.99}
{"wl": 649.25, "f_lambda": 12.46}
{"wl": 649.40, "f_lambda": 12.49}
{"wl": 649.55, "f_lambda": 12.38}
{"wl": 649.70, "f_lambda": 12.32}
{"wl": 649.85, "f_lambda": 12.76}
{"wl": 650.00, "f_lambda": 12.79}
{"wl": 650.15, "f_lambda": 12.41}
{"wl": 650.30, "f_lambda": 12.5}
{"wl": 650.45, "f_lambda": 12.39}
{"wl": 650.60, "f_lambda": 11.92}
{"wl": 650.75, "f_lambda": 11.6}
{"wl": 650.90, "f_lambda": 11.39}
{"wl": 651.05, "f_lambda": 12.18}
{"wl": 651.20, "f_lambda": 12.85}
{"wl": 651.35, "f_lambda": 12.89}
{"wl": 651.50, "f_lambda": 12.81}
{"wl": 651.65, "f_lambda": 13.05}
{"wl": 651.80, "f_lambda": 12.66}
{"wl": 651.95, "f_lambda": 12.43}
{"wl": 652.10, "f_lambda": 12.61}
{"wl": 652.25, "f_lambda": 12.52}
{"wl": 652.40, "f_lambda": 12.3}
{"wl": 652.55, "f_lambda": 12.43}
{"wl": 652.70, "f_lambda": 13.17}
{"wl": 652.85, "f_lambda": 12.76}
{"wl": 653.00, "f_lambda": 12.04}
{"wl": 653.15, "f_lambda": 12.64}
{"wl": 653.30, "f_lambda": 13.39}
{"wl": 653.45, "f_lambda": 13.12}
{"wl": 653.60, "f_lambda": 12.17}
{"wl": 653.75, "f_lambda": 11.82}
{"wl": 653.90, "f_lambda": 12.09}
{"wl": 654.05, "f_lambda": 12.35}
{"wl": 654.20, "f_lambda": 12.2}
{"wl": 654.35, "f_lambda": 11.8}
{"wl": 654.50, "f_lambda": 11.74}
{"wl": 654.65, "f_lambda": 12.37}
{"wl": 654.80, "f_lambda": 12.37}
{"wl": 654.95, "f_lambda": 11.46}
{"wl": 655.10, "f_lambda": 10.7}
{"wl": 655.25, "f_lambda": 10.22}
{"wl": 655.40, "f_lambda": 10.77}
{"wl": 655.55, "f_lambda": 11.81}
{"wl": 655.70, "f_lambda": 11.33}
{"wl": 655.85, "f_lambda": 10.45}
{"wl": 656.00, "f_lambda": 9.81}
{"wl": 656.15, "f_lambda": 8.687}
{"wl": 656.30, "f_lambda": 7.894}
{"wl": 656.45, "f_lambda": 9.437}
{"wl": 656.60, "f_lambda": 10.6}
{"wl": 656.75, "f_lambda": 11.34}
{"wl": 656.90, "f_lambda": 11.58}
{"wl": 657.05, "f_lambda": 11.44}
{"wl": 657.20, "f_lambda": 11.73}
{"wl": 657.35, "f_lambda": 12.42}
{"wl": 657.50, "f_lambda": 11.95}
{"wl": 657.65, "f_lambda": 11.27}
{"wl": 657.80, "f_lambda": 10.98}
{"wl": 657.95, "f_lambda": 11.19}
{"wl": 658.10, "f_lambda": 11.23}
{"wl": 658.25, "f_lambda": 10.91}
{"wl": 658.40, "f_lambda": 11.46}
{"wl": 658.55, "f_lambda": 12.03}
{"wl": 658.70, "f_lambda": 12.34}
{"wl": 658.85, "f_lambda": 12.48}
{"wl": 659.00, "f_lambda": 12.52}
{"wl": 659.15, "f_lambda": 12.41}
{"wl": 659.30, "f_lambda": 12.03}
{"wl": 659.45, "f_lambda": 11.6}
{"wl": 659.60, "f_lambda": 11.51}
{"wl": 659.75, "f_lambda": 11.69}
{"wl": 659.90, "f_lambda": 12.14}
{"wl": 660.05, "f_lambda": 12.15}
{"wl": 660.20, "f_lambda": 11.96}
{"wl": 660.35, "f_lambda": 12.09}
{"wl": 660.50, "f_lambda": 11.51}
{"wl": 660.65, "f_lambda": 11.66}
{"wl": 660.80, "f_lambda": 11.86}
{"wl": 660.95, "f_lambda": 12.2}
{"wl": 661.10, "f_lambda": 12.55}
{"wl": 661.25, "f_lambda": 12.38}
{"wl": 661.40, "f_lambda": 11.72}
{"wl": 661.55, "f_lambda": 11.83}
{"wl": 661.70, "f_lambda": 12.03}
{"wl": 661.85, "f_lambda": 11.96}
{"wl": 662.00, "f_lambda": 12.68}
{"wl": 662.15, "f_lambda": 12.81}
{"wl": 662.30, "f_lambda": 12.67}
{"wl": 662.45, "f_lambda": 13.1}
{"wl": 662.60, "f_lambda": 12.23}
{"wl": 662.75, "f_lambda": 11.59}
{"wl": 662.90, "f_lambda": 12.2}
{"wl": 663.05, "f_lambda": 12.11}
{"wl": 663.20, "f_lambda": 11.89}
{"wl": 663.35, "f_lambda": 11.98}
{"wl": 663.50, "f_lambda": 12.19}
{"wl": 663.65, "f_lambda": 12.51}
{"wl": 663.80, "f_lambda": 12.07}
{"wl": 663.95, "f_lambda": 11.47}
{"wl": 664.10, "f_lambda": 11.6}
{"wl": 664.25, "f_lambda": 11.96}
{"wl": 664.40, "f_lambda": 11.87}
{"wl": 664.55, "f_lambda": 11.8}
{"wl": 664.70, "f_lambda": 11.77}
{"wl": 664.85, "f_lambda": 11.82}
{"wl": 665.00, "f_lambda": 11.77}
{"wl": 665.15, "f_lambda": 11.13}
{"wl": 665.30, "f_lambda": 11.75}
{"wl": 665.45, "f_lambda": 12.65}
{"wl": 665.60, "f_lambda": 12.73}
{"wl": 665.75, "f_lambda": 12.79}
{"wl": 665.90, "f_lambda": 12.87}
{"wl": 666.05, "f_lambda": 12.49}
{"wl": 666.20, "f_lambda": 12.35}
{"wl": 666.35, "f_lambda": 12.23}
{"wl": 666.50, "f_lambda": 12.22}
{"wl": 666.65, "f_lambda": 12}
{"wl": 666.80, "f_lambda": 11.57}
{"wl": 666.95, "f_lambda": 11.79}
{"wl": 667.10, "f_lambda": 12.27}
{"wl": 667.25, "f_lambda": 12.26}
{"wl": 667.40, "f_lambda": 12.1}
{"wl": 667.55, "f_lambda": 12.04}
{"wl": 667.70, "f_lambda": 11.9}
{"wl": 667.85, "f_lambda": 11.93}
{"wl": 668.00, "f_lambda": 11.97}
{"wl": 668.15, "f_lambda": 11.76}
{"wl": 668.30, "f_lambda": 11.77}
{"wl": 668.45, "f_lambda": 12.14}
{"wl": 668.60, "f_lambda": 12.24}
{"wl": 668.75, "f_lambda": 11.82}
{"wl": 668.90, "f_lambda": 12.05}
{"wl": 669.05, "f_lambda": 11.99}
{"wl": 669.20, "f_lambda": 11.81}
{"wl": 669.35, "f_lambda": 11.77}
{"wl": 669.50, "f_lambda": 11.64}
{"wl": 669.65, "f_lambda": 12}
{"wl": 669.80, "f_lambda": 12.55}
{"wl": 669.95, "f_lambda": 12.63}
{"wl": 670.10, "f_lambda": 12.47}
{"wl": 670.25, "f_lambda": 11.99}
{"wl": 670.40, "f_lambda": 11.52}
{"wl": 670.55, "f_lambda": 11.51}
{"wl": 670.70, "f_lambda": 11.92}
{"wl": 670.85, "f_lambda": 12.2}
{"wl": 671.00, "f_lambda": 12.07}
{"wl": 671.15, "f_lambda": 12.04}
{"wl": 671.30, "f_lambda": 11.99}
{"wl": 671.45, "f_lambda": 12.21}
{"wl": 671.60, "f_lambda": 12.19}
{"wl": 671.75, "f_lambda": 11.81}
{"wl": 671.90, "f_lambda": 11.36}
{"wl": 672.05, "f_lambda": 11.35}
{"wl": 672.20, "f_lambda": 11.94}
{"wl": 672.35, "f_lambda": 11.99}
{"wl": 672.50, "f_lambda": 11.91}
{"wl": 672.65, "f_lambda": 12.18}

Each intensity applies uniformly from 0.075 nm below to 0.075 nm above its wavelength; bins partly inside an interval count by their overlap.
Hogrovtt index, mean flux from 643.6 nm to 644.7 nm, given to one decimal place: 12.4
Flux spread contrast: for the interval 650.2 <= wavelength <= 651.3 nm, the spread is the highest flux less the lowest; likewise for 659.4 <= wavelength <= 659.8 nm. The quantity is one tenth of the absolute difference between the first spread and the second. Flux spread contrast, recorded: 0.13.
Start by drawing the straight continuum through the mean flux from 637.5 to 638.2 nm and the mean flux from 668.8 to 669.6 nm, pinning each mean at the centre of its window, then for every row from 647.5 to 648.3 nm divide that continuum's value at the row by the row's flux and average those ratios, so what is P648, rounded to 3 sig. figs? 1.07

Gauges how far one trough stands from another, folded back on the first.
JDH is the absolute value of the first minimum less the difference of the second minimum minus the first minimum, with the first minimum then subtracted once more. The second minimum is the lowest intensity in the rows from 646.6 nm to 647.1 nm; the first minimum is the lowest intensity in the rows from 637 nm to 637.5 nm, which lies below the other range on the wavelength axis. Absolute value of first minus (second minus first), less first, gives 1.0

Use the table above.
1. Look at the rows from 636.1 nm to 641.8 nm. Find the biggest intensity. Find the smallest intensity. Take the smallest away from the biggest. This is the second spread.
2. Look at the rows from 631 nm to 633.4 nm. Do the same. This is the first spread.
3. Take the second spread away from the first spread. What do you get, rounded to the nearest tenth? -0.6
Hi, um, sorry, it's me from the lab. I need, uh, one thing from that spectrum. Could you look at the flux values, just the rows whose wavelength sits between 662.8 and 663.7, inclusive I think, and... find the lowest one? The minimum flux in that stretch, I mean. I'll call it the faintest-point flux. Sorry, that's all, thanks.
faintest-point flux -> 11.89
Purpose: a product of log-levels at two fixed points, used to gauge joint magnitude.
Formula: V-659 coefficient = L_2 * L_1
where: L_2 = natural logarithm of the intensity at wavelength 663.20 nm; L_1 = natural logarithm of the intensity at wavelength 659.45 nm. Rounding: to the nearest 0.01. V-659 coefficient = 6.07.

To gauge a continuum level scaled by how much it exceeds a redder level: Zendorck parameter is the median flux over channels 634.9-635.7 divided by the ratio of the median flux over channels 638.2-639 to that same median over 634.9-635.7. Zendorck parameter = 12.3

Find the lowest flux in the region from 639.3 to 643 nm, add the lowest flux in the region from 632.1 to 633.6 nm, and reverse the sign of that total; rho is -23.4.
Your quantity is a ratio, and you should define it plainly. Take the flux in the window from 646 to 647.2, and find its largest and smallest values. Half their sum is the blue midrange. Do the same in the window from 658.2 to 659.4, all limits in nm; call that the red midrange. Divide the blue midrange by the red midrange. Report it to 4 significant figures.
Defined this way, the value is 1.007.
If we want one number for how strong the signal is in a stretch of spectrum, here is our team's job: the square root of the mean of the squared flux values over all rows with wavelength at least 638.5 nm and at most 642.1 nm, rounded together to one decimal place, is 12.2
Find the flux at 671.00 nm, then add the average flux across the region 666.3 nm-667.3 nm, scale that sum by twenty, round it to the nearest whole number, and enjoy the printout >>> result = 482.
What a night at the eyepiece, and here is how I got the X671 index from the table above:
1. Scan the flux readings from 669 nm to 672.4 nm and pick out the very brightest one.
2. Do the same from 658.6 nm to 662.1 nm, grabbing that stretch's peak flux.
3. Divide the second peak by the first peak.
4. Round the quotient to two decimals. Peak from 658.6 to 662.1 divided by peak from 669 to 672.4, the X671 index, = 1.00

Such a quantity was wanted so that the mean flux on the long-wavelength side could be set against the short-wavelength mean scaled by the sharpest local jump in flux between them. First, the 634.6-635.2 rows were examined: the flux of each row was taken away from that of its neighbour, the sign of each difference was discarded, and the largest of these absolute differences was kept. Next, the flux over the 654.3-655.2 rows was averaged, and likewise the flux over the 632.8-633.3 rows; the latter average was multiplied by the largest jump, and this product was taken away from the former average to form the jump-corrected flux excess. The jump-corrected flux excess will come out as 9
